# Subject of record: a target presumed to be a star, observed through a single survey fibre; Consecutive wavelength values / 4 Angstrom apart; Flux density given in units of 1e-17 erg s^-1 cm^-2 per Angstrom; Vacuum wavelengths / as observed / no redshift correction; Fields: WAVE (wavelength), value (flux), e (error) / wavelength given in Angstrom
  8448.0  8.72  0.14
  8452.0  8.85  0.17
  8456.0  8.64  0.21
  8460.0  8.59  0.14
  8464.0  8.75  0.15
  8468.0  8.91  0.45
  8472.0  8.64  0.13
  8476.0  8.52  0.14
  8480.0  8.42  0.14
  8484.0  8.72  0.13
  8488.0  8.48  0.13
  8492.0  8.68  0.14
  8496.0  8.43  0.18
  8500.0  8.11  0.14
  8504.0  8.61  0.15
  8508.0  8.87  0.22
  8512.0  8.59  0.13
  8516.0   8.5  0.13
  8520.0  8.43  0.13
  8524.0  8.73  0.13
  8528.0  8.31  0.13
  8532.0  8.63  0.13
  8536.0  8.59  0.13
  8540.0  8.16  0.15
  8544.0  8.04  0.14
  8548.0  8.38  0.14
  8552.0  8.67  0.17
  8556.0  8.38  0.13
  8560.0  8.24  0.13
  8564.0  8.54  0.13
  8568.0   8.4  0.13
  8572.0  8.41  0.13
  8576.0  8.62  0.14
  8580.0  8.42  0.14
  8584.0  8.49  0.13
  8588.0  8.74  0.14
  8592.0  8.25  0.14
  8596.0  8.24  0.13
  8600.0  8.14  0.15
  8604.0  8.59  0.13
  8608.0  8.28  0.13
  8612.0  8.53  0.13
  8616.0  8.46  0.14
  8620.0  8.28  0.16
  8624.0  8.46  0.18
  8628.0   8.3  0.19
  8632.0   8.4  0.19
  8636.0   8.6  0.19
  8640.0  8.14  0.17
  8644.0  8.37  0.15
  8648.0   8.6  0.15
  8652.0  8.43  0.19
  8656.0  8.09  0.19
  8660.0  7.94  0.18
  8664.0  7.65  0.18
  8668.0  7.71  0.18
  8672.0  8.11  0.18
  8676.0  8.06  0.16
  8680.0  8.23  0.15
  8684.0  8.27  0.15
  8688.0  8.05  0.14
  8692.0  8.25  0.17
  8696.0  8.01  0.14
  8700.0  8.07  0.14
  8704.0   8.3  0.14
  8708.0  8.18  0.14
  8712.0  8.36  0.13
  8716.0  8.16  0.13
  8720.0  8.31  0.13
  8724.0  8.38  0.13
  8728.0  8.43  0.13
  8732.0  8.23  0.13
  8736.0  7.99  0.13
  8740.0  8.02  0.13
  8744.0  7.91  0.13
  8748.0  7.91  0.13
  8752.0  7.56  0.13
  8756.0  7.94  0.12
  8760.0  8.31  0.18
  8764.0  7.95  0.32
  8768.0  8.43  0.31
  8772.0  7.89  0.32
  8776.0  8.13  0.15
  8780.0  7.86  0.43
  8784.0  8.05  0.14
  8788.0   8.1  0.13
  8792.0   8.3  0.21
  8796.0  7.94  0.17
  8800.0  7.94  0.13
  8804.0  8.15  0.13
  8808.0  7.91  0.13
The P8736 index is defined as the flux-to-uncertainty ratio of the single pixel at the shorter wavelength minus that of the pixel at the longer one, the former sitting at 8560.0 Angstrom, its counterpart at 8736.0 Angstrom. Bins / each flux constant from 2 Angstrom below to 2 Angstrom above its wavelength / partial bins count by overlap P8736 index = 1.9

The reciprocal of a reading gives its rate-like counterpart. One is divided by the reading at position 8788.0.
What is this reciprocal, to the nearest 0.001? 0.123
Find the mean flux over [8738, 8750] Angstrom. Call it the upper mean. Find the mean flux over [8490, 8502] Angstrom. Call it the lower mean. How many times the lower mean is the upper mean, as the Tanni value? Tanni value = 0.945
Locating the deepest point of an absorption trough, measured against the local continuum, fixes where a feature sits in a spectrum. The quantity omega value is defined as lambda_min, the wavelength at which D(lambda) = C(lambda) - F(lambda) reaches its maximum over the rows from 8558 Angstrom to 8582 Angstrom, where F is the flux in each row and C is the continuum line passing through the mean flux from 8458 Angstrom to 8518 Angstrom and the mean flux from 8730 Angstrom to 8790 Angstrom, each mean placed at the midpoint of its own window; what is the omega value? 8560.0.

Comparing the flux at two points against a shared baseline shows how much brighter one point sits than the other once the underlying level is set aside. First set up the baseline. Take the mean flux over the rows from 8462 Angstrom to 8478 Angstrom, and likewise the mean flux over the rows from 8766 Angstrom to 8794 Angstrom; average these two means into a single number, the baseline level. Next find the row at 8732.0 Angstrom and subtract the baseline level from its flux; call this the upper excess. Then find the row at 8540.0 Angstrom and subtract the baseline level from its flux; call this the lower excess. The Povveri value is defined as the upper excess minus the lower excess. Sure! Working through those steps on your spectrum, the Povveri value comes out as 0.1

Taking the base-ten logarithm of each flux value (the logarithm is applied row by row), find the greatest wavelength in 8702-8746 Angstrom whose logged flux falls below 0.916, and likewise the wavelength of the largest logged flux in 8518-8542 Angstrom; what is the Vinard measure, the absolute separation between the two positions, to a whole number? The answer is 220 Angstrom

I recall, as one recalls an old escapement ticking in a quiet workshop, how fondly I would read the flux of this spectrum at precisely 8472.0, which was 8.64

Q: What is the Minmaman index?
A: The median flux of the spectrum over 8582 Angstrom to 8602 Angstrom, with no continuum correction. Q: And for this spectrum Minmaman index 8.25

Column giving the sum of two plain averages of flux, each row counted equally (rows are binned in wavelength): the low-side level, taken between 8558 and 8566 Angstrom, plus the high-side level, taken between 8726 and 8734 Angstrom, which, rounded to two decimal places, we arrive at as 16.72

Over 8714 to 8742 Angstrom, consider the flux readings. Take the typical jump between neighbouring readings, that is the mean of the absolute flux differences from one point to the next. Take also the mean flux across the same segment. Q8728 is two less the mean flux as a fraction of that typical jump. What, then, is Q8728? -65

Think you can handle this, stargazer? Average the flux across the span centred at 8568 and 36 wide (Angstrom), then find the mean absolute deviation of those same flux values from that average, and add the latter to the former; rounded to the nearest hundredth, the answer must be 8.57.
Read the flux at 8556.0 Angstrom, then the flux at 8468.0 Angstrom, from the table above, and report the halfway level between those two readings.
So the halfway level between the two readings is 8.6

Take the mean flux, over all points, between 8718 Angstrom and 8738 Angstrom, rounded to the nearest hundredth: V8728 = 8.27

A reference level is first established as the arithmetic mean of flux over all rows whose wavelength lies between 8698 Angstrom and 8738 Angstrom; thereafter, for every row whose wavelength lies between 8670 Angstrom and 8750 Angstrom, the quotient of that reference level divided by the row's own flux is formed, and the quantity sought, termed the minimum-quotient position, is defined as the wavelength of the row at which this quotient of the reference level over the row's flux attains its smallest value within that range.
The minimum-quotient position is 8728.0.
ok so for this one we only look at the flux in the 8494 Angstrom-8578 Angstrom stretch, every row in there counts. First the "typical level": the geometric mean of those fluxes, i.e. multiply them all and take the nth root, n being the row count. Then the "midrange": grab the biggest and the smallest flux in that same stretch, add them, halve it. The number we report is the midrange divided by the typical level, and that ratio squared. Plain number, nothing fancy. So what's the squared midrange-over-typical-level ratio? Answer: 1.000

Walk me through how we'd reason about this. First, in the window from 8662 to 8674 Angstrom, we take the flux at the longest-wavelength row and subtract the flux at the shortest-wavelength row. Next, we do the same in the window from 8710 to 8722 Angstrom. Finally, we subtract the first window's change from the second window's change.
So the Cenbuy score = -0.5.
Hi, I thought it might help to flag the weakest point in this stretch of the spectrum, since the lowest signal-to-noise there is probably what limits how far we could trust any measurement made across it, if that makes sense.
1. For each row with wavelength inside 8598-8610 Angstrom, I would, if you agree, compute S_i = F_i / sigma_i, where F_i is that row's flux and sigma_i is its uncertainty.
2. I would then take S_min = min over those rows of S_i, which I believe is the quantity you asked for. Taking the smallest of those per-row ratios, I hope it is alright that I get 54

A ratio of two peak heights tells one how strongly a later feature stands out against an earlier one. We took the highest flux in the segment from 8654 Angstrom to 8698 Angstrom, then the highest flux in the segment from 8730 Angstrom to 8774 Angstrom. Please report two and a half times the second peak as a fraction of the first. 2.55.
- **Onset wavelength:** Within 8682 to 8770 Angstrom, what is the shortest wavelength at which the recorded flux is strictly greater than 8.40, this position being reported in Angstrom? 8728.0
